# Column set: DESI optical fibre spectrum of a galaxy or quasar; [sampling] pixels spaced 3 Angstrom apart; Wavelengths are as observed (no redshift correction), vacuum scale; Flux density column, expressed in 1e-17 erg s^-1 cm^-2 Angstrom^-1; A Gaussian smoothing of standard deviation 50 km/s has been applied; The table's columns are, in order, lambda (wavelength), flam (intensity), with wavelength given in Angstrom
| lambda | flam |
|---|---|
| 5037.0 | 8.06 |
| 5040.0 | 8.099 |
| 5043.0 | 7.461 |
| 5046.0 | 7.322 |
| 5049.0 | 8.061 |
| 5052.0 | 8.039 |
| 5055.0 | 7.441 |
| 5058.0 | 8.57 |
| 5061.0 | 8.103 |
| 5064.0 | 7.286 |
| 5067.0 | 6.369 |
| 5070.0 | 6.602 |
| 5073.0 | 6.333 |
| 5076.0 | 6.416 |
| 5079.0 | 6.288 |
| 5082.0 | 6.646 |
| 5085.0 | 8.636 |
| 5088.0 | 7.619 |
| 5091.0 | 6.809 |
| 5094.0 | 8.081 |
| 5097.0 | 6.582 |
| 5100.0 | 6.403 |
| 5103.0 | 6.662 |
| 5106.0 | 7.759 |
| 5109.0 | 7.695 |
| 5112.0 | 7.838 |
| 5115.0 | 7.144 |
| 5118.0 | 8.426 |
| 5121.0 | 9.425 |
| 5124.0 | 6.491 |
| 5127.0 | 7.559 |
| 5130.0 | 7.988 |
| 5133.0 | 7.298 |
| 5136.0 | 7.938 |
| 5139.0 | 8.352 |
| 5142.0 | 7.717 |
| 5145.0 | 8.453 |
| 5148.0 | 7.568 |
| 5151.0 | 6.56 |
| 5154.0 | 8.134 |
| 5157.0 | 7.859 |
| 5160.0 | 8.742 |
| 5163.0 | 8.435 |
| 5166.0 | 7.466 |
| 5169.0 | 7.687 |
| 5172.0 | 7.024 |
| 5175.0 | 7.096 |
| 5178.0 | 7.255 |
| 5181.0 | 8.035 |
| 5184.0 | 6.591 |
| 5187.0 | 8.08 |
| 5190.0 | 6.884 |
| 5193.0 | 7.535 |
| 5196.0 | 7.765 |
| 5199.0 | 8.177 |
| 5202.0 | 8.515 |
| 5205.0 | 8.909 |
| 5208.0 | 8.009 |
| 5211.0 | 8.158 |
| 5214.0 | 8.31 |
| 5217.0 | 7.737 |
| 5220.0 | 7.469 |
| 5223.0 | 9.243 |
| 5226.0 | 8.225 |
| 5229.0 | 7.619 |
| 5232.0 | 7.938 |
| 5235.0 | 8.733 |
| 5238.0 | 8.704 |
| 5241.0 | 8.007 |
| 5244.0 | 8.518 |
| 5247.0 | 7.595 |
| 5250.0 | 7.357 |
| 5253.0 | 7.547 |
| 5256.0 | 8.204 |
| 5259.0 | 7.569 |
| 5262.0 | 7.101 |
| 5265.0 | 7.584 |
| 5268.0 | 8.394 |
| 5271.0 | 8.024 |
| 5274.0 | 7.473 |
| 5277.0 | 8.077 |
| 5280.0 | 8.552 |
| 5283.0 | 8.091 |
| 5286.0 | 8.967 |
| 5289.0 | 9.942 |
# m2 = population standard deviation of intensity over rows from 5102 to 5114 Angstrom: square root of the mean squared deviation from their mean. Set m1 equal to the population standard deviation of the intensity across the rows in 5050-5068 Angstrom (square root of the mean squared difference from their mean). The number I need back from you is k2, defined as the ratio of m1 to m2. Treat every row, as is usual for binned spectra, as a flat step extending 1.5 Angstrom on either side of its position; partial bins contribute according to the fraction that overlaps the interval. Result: 1.5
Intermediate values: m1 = 0.71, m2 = 0.48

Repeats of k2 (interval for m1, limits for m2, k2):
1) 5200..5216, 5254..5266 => 0.8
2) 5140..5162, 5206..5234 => 1.3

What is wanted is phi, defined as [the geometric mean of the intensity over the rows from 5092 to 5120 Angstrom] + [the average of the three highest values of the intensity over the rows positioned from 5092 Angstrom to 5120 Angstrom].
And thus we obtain 15.5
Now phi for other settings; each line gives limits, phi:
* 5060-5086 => 14.9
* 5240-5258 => 16.1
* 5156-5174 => 16.2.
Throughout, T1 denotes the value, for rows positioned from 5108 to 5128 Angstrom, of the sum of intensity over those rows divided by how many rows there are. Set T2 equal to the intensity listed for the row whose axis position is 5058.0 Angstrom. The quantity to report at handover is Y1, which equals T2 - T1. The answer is 0.8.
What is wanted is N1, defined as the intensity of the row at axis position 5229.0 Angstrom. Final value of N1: 7.619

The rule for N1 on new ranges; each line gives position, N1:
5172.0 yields 7.024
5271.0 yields 8.024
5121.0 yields 9.425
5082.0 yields 6.646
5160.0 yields 8.742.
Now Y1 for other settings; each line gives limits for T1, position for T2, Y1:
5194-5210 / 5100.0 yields -1.9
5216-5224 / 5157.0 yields -0.3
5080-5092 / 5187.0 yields 0.7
